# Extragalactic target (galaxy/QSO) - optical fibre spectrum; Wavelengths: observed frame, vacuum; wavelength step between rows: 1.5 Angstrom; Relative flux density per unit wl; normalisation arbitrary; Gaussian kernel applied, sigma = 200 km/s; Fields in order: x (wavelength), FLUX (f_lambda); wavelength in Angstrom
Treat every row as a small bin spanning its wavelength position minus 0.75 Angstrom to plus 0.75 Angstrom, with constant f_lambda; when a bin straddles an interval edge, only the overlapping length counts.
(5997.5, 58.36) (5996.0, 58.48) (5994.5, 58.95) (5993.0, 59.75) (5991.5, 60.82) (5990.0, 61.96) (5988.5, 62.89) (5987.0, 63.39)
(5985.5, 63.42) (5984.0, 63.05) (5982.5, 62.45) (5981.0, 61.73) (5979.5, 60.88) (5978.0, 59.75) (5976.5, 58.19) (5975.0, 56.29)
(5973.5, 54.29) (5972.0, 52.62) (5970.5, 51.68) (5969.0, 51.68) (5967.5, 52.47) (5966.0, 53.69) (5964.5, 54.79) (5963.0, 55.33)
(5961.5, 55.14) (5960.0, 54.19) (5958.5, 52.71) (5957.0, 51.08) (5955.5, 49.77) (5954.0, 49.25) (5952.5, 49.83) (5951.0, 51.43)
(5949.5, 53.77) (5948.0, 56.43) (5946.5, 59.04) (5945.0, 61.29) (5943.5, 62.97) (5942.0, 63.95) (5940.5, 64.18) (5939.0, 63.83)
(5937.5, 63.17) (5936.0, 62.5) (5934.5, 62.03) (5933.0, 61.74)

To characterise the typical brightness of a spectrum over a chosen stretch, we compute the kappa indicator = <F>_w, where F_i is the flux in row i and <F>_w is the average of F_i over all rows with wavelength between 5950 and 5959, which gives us 51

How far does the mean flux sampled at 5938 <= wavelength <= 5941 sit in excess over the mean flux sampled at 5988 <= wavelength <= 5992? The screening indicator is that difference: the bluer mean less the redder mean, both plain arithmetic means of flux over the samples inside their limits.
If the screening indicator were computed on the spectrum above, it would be 2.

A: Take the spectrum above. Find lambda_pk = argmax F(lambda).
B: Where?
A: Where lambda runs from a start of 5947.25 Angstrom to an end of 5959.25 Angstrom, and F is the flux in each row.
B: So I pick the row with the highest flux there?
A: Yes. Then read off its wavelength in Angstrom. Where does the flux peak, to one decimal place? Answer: 5948.0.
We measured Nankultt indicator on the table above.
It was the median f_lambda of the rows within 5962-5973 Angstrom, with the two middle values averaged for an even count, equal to 53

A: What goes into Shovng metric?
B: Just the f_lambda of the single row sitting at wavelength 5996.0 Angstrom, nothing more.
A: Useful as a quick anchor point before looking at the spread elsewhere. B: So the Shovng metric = 58.48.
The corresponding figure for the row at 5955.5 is 49.77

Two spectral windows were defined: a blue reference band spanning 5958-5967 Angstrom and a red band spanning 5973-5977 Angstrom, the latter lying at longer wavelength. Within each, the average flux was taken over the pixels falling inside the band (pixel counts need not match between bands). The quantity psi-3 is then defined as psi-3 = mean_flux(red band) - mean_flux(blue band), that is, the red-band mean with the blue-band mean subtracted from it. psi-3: 2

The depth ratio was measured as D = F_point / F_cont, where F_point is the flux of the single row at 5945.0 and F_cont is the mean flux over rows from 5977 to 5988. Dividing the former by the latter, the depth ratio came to 0.99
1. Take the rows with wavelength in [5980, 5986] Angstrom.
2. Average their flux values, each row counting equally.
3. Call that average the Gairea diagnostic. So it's 63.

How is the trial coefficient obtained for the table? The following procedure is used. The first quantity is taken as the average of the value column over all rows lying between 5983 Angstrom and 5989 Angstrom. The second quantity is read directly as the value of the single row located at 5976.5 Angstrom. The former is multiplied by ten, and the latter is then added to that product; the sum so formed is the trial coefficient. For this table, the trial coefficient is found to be 690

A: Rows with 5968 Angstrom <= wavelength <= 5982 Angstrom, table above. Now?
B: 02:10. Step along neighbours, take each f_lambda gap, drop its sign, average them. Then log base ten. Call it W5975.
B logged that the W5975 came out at 0.10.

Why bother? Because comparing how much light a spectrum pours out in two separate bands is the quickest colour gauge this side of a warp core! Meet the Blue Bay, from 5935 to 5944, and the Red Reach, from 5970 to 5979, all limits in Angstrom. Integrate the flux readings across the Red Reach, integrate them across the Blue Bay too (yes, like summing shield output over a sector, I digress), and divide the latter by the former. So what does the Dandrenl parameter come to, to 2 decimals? 1.14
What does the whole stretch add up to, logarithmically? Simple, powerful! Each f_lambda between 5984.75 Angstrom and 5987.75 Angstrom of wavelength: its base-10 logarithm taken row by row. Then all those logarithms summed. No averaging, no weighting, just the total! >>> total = 3.6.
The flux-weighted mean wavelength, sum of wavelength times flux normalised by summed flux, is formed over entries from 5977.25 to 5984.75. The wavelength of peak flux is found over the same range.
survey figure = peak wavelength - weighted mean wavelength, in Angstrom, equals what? 3.0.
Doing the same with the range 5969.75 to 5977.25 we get 2.9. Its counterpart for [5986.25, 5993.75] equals -3.0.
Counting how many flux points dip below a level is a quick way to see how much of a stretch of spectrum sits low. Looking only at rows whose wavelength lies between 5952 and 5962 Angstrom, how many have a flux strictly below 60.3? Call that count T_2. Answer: 7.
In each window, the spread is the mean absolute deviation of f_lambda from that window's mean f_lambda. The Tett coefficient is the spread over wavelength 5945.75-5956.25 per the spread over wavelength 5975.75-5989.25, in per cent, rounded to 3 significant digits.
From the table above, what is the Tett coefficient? 217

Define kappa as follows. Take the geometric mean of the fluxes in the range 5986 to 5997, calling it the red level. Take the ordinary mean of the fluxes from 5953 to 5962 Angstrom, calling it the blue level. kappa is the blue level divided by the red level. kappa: 0.85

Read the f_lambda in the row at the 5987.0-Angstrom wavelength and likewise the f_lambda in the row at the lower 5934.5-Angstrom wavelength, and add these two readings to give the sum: 125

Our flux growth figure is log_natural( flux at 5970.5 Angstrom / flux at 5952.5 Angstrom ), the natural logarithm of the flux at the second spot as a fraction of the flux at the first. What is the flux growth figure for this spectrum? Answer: 0.0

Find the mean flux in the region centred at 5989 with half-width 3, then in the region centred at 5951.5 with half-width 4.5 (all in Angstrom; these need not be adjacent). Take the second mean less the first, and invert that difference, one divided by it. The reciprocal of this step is -0.10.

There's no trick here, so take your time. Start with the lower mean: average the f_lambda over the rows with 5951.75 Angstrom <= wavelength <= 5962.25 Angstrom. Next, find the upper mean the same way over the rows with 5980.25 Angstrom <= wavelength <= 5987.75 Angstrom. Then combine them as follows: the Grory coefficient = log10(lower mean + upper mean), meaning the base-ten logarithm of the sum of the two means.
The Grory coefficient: 2.06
